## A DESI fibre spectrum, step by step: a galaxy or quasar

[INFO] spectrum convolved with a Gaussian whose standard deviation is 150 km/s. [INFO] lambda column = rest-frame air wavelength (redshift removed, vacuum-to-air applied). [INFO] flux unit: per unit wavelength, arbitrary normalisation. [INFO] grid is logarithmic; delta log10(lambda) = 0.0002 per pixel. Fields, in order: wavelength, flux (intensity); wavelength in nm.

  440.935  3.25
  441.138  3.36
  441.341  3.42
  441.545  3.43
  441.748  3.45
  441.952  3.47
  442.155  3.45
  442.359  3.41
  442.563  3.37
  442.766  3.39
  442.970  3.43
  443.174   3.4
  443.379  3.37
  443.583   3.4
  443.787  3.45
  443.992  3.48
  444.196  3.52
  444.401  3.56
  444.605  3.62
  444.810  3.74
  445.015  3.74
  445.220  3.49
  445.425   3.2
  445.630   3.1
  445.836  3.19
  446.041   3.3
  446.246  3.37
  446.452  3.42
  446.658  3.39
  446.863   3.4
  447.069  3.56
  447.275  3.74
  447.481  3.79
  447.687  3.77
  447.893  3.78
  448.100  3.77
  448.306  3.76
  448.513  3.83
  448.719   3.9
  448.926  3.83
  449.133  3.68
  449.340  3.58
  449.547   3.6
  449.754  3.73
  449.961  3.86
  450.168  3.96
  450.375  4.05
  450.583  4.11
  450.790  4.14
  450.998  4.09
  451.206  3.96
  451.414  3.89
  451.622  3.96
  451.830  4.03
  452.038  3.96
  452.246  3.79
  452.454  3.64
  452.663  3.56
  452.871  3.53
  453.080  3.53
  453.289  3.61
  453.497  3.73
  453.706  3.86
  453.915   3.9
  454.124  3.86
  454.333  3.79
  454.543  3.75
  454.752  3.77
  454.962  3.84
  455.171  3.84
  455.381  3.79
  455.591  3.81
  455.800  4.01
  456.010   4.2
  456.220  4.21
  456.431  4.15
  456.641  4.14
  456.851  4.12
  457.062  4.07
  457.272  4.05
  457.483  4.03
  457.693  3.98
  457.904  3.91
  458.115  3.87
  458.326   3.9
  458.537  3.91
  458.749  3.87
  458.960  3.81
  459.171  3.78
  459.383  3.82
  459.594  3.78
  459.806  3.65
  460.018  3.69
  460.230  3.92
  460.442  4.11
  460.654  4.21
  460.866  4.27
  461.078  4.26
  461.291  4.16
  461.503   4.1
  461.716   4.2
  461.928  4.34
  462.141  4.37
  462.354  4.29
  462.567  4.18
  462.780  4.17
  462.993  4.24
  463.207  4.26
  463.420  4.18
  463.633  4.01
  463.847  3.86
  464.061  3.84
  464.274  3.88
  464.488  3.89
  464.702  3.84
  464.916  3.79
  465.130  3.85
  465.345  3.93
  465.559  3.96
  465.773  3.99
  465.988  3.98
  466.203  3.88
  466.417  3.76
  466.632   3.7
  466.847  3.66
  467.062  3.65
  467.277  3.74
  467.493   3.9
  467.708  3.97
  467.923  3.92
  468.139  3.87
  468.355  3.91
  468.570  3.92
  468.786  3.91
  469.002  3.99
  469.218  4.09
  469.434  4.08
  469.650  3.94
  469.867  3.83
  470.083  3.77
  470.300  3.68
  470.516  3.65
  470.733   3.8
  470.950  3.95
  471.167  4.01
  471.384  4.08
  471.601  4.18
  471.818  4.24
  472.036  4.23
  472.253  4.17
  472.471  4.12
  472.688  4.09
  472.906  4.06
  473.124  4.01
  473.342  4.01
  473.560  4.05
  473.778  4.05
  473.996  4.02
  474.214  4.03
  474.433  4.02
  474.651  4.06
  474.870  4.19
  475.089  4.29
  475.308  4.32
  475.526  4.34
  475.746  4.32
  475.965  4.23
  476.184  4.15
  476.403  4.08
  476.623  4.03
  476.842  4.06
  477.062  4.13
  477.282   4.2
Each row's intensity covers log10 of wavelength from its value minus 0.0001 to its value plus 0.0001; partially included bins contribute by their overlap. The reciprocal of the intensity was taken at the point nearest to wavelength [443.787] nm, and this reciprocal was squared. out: 0.084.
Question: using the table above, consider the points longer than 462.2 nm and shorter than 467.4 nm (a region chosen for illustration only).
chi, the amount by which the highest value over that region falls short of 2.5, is -1.79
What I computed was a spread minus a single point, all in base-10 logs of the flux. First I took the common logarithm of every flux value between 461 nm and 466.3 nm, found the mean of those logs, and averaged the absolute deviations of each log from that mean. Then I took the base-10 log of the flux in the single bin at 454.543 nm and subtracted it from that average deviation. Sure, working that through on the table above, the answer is -0.556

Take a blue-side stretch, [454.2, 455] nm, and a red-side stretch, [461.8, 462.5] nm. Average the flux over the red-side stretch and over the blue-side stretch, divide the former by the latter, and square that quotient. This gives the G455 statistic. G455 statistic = 1.31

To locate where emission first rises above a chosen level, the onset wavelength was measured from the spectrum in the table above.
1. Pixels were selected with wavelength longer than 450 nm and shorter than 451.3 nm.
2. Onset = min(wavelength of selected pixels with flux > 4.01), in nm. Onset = 450.375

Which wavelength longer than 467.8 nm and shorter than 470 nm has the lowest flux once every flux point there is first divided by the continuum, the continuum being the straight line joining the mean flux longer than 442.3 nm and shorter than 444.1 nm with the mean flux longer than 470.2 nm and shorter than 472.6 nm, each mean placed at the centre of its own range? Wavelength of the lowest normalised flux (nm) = 469.867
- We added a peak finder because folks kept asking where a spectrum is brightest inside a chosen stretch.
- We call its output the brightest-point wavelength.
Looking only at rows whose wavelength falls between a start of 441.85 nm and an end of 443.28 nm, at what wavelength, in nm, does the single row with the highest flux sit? 441.952 nm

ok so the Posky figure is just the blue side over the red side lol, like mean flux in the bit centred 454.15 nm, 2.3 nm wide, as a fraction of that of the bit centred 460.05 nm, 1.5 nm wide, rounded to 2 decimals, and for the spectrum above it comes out 0.97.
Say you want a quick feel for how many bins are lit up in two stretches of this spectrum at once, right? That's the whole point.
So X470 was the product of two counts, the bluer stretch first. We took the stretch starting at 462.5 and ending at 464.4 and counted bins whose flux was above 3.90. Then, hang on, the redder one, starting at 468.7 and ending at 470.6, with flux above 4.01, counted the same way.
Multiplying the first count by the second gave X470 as 12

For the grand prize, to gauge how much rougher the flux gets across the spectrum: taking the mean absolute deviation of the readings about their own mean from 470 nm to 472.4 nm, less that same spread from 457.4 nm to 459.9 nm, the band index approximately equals 0.113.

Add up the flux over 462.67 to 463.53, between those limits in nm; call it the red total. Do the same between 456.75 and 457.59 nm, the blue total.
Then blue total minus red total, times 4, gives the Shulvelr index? -2.3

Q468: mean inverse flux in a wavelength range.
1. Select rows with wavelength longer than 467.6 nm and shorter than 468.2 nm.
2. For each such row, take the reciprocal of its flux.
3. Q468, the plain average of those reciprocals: 0.255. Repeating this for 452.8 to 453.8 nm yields 0.274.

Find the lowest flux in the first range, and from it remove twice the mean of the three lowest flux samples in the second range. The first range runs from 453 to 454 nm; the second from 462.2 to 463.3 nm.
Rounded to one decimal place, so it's -4.9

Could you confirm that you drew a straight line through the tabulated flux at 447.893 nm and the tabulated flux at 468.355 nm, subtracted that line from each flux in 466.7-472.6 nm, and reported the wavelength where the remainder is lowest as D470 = 470.516 nm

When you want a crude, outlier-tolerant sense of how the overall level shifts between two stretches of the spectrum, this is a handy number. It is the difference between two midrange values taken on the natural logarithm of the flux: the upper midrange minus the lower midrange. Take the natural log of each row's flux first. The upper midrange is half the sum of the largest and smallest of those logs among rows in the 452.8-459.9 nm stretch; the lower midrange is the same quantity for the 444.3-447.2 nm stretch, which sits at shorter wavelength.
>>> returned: 0.12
